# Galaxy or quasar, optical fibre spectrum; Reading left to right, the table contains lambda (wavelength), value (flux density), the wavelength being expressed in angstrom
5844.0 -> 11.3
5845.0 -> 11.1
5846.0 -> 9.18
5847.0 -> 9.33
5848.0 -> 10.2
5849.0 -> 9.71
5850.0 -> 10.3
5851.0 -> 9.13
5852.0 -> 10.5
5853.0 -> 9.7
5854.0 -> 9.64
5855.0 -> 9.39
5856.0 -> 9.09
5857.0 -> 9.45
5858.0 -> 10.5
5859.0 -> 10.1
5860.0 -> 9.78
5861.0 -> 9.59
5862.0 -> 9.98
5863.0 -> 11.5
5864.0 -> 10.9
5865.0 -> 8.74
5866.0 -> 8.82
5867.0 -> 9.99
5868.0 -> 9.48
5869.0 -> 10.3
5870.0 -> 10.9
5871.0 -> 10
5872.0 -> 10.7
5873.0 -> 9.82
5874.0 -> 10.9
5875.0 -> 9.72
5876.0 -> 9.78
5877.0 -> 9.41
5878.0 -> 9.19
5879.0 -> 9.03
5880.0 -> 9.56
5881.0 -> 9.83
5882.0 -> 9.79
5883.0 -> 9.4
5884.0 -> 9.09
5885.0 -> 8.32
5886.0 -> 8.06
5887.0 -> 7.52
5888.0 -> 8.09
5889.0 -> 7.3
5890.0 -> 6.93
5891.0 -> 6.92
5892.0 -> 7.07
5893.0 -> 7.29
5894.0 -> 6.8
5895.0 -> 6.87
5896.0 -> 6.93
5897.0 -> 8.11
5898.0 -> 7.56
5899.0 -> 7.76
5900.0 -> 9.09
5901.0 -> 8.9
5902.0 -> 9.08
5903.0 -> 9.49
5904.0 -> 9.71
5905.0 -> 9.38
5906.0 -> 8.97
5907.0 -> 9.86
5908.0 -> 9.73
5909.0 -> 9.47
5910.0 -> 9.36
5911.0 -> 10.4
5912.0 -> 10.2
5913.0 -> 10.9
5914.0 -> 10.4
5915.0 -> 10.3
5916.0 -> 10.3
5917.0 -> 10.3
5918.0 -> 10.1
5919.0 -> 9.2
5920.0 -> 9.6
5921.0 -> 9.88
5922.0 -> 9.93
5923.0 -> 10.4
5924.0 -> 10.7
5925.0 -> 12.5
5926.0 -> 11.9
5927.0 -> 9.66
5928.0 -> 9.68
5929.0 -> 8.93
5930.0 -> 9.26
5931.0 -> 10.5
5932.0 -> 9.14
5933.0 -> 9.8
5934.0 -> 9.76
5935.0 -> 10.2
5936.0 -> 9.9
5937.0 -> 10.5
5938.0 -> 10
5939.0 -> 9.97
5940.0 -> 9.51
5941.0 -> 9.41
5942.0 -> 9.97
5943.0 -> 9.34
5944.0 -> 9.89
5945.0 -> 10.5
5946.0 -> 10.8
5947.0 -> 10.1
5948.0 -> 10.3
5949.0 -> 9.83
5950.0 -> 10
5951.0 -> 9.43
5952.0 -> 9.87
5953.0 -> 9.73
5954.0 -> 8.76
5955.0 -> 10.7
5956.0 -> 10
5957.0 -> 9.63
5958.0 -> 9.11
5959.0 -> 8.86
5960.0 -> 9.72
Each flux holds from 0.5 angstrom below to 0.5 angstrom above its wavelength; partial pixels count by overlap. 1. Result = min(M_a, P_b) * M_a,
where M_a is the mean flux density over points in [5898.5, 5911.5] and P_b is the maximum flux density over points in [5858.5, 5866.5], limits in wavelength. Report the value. 87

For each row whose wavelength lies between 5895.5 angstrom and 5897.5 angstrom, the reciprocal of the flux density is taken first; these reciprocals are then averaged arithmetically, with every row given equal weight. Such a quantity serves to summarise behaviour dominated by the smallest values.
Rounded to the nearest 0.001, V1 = 0.134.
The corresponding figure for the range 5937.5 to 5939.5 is 0.100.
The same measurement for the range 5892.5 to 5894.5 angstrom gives 0.142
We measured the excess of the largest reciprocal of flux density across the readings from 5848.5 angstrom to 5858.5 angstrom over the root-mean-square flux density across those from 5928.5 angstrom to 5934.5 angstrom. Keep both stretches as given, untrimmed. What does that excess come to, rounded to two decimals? -9.47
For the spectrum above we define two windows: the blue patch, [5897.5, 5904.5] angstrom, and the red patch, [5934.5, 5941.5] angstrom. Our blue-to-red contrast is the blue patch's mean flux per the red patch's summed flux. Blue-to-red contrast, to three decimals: 0.127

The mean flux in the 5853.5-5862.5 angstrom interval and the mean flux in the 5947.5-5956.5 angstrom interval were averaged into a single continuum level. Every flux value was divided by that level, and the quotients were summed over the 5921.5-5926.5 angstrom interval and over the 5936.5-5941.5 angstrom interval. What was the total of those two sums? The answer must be 10.7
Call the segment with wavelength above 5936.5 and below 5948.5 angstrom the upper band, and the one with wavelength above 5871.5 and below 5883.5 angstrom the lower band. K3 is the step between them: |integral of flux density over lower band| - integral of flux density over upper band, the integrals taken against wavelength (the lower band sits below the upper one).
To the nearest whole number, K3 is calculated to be -3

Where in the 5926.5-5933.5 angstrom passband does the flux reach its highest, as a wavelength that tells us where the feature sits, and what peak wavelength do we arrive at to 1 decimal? 5931.0 angstrom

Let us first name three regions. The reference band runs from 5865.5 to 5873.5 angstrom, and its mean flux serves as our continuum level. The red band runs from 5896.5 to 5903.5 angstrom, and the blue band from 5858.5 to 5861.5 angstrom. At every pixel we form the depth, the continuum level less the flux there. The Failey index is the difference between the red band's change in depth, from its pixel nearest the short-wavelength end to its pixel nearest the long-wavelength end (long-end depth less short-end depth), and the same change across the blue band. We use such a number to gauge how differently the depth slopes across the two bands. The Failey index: -1.9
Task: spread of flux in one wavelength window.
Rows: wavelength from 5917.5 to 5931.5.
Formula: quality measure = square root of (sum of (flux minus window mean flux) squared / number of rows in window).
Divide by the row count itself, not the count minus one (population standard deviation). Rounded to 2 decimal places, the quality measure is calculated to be 0.97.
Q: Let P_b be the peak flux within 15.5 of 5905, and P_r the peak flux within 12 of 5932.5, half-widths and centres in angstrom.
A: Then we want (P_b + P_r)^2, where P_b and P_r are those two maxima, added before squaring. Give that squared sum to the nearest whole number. 548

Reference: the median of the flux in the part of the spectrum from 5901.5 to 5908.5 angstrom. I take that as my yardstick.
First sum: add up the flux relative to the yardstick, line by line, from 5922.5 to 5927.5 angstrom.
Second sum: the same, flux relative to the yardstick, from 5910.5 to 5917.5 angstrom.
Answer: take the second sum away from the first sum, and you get -1.9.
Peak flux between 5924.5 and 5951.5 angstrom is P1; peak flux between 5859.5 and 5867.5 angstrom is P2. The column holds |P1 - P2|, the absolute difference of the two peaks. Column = 1.0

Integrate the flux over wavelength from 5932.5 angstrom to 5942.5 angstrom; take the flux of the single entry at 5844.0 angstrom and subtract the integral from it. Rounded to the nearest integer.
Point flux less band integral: -88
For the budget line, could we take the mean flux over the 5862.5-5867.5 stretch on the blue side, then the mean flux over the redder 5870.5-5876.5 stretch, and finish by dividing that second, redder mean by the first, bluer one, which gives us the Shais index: 1.02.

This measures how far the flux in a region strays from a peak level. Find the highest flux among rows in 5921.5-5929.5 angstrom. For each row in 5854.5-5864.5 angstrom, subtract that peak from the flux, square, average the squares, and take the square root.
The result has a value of 2.57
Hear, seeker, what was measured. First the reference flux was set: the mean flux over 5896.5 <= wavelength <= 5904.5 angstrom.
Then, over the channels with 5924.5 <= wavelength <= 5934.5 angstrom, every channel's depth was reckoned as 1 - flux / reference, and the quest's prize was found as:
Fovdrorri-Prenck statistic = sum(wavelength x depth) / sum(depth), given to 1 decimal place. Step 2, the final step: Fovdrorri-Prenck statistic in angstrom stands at 5928.1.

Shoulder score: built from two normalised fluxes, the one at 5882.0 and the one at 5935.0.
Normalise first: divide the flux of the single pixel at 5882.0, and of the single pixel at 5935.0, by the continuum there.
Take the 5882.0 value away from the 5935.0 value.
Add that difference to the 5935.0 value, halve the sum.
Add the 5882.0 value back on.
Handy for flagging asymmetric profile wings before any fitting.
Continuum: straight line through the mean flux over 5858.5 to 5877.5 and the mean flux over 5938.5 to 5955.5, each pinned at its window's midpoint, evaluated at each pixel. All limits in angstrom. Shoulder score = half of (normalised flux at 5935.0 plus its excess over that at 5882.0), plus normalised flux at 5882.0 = 1.52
